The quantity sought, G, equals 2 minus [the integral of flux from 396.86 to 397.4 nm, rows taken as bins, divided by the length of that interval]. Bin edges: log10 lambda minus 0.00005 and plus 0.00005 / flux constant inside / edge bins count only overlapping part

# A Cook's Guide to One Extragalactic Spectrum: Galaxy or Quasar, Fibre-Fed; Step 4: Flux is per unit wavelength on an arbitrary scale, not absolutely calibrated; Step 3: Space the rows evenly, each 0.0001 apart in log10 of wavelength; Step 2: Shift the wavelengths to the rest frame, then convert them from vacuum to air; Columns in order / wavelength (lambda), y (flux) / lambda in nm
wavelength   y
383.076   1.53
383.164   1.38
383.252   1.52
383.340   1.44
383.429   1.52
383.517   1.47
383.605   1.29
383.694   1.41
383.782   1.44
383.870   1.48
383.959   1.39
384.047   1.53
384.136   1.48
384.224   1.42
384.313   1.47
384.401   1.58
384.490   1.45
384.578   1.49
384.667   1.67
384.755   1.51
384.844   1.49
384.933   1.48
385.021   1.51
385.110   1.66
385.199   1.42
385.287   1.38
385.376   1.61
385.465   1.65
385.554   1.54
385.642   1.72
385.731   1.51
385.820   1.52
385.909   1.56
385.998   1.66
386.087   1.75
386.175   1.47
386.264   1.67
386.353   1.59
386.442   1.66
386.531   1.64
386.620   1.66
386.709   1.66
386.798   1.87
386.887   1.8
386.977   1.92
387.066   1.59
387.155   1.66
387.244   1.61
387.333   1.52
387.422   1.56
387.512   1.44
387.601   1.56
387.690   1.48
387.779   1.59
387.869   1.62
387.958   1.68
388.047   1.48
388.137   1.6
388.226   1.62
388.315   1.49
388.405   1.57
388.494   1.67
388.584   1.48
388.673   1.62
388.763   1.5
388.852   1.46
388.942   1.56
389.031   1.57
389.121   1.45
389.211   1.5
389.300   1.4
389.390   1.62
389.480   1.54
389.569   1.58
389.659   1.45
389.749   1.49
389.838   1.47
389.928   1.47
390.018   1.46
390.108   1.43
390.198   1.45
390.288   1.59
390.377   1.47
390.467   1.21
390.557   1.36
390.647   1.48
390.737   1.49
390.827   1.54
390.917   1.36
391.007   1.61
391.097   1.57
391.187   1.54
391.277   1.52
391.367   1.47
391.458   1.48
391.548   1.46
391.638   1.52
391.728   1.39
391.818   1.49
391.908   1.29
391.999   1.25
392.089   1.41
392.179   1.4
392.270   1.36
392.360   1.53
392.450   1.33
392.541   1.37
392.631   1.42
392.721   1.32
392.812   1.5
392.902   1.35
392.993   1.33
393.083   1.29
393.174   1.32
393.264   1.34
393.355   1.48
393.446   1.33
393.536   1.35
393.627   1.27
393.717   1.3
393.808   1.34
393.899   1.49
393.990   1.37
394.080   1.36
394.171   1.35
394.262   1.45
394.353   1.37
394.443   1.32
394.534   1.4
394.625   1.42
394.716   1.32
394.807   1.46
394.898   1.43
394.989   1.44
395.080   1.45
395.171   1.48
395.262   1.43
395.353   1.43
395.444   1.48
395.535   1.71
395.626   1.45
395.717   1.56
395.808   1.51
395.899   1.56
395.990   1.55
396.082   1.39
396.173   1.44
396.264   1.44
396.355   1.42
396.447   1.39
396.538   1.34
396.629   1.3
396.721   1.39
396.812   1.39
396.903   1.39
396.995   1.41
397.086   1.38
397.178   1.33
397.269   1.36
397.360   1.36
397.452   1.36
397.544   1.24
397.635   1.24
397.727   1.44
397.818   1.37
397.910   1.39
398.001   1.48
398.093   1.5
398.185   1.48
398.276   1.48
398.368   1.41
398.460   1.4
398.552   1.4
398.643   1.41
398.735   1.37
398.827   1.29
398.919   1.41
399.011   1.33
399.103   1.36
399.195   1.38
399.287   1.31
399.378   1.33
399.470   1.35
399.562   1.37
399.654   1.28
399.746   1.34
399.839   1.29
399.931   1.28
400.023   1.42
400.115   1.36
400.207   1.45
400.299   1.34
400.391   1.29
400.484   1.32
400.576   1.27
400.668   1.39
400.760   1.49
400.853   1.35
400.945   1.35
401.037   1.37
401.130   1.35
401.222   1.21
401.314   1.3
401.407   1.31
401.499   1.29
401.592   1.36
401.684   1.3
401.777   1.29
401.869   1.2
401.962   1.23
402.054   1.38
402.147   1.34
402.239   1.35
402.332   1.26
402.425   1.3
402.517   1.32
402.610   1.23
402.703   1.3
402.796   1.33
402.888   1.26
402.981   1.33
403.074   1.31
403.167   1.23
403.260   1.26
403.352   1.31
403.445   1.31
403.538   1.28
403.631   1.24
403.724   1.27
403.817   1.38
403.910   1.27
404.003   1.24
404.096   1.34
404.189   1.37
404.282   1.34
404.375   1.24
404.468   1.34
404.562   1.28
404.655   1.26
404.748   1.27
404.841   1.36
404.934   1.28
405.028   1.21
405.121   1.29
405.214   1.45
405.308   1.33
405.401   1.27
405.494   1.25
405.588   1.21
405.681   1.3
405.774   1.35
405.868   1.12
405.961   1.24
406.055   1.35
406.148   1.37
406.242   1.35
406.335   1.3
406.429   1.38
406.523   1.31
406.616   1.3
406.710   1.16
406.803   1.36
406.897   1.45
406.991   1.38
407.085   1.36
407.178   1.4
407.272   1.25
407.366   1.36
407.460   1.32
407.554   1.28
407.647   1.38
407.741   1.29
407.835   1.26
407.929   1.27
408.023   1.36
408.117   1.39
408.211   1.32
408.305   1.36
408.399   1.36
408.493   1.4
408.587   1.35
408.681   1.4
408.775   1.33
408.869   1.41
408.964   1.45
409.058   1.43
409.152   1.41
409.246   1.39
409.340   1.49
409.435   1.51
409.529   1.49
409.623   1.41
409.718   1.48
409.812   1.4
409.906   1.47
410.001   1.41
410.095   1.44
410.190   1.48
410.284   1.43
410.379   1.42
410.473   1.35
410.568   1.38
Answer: 0.63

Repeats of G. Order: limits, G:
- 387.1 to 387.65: 0.44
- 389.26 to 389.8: 0.49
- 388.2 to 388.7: 0.43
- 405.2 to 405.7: 0.71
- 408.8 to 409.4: 0.57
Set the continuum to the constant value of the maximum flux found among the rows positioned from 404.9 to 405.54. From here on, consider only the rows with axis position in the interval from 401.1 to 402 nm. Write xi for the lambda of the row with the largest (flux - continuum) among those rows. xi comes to 401.592 nm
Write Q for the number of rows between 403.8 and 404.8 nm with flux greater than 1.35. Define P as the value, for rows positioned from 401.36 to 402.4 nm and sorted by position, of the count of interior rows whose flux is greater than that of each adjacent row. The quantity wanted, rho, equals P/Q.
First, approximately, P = 3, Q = 2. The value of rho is 1.5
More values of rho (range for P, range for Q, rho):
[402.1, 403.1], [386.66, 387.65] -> 0.4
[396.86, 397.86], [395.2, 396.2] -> 0.2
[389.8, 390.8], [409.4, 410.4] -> 0.1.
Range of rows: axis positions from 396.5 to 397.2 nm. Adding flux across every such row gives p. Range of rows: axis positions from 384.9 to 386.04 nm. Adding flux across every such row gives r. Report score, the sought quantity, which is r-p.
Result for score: 9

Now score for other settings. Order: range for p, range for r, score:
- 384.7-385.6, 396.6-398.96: 21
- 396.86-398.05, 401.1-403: 9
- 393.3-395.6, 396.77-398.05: -16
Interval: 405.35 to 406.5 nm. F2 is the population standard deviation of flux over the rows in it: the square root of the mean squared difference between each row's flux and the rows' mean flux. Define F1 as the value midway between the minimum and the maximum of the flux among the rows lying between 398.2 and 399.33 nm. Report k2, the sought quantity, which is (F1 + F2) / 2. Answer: 0.729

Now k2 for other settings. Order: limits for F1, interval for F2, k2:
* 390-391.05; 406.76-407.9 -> 0.734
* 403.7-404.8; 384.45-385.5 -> 0.702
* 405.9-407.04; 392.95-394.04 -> 0.685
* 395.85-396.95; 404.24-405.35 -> 0.746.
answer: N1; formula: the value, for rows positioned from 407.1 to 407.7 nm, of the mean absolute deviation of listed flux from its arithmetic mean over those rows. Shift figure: 0.048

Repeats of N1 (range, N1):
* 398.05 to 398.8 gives 0.042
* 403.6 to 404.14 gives 0.047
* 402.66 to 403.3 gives 0.033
